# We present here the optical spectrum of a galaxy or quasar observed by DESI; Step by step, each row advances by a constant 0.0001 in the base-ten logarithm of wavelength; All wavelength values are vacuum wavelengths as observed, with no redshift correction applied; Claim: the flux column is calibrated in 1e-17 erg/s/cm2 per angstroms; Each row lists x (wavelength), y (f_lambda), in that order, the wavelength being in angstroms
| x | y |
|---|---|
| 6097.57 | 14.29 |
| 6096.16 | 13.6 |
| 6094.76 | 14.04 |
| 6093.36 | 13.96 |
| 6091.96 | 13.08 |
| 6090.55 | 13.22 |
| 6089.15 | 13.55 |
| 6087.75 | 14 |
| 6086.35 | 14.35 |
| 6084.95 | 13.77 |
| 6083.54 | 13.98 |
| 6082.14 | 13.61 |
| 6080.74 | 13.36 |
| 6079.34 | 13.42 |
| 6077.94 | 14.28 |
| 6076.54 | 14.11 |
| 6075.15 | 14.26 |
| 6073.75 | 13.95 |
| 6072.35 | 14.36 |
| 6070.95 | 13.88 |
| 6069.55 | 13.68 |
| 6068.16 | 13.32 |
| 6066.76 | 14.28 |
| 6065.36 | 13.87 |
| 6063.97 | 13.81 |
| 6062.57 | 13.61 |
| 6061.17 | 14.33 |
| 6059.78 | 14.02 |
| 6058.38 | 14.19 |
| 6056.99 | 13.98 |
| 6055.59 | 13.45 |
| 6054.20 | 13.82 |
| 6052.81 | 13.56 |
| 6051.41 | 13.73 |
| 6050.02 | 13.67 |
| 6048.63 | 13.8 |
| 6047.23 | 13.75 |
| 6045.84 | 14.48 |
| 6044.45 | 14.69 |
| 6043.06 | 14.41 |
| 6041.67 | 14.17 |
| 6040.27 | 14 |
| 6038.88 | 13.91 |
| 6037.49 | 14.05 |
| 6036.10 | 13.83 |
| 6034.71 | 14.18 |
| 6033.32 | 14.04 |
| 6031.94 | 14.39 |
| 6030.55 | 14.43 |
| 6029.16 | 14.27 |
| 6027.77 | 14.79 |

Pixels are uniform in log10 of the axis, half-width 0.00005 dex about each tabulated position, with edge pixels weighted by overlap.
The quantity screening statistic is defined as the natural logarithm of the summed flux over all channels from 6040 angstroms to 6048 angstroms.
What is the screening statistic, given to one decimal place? 4.4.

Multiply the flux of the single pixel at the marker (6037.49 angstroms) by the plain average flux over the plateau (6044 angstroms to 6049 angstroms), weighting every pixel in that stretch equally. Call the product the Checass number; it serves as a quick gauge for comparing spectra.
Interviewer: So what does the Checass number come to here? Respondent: 199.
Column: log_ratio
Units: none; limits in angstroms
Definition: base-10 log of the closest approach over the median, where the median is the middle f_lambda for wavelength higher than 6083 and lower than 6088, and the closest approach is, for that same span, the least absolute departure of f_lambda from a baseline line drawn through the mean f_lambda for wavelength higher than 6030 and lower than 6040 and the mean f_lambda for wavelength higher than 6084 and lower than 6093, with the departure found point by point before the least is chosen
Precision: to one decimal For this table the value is -2.3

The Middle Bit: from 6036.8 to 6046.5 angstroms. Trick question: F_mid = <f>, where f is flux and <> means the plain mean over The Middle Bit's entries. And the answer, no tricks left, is 14.2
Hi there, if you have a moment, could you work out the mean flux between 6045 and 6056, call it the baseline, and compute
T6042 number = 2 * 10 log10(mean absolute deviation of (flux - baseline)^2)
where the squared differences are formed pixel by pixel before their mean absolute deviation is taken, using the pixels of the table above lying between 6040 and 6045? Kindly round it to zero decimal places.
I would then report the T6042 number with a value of -12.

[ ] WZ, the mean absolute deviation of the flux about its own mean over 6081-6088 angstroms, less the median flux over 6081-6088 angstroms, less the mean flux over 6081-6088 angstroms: -27.7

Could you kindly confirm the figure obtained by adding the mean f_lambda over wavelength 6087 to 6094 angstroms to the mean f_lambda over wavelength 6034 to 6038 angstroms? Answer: 27.58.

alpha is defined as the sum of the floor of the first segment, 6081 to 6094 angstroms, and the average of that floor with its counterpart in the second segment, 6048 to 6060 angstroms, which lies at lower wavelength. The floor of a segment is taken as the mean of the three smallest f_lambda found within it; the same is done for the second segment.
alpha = 26.7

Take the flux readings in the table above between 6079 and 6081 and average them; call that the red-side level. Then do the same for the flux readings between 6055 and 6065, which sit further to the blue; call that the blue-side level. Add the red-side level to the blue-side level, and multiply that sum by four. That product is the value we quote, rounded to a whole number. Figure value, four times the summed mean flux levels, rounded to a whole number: 109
